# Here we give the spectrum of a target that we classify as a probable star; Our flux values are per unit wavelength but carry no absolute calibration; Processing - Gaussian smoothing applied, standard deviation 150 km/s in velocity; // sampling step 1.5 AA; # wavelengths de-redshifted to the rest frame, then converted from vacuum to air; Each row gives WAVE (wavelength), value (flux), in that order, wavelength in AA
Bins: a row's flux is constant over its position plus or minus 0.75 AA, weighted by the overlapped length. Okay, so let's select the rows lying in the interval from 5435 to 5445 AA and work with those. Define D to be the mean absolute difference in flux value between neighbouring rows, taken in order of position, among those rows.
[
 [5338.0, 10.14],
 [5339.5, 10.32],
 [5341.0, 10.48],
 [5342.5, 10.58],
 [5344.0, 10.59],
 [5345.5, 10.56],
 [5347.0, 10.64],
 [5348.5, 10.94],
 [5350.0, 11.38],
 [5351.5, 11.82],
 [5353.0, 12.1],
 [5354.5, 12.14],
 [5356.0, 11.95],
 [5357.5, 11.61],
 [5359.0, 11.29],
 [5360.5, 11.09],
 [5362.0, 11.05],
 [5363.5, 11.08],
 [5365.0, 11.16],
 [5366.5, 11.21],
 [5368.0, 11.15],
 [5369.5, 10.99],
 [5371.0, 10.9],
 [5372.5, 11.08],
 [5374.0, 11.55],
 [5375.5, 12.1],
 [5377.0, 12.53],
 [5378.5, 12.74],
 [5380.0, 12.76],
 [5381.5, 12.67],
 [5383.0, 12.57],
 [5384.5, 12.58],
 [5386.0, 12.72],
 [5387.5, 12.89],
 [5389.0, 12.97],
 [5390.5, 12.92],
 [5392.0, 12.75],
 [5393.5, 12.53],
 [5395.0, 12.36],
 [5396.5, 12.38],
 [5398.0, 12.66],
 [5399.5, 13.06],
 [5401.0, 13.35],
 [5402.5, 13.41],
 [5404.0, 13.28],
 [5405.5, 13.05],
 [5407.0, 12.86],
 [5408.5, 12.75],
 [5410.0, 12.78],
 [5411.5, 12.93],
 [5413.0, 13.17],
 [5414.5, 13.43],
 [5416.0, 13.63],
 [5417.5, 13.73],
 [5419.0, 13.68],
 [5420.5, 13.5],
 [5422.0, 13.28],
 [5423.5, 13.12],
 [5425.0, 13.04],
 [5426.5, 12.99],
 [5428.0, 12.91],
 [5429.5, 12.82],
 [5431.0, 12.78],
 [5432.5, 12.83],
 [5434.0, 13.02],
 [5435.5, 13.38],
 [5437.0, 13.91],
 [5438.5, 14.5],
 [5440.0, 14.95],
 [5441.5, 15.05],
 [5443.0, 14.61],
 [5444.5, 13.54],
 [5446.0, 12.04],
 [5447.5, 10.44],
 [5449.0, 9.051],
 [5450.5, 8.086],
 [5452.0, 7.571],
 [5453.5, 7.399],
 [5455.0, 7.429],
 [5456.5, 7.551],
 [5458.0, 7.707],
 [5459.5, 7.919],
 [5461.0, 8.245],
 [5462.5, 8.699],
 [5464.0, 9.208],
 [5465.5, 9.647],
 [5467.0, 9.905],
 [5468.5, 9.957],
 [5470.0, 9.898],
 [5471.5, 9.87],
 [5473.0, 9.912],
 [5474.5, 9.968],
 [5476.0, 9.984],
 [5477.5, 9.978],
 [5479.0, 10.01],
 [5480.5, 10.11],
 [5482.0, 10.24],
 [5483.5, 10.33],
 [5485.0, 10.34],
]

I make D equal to 0.53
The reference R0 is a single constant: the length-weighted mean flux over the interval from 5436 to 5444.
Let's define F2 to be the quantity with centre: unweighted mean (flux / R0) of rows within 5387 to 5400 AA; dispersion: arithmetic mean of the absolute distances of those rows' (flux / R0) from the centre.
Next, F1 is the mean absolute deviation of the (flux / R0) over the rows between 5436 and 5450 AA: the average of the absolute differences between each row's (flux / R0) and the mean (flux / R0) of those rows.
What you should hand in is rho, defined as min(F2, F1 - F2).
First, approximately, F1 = 0.120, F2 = 0.015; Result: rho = 0.015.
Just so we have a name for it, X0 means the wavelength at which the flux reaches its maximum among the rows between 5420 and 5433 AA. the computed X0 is 5420.5 AA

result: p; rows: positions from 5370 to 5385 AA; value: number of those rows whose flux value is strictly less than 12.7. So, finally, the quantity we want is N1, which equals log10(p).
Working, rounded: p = 8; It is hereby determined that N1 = 0.90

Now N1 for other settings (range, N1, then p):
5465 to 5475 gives 0.85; 7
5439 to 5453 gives 0.70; 5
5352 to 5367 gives 1.00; 10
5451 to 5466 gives 1.00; 10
